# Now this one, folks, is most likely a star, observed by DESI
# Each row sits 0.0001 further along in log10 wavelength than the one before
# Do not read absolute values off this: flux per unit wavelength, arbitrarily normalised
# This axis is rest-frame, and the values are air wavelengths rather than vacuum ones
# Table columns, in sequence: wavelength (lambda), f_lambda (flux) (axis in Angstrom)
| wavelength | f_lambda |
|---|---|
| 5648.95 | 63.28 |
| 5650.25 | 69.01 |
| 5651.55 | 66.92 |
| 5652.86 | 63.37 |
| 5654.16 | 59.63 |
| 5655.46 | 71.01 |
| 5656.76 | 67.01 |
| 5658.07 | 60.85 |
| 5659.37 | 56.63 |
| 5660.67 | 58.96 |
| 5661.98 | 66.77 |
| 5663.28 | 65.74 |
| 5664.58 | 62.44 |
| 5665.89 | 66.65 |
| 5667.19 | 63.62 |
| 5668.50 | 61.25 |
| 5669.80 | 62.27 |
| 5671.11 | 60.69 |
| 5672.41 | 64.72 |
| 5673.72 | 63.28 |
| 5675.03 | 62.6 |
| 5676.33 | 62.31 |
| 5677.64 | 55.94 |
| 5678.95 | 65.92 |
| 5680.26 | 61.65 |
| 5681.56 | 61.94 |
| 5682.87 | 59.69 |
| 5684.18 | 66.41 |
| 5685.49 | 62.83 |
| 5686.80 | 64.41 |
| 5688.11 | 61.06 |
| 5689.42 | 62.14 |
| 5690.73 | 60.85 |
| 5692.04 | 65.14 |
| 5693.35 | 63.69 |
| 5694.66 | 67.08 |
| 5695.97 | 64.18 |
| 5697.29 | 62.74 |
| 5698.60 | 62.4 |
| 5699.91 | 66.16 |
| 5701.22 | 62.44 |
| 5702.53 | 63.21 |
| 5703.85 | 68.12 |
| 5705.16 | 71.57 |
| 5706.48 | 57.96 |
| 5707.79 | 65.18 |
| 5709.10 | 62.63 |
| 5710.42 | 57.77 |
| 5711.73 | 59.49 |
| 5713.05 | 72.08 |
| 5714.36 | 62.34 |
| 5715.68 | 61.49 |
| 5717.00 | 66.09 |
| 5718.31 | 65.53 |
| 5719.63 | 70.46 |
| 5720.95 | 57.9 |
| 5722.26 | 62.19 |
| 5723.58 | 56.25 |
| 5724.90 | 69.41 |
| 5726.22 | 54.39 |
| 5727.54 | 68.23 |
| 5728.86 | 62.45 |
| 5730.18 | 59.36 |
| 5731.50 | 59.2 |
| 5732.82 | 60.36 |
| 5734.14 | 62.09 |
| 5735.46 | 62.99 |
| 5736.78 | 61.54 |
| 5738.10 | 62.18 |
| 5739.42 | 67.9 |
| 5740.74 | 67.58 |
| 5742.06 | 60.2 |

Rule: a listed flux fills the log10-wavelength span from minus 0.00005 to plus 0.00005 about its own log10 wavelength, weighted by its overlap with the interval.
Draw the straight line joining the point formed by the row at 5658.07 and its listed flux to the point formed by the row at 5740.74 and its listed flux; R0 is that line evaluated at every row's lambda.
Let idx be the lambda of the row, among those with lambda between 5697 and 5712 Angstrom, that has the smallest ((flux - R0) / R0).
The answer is 5710.42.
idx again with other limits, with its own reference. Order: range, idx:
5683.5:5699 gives 5690.73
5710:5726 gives 5723.58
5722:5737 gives 5726.22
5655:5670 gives 5659.37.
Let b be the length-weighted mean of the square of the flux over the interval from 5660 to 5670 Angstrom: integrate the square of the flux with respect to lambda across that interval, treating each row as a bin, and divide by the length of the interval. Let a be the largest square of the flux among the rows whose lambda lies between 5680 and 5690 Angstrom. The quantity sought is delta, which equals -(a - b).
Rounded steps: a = 4410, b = 4041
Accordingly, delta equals -369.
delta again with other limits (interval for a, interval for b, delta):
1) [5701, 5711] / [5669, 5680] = -1248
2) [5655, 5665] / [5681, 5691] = -1136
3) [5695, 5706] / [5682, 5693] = -1172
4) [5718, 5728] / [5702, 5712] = -926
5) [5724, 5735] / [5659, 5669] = -844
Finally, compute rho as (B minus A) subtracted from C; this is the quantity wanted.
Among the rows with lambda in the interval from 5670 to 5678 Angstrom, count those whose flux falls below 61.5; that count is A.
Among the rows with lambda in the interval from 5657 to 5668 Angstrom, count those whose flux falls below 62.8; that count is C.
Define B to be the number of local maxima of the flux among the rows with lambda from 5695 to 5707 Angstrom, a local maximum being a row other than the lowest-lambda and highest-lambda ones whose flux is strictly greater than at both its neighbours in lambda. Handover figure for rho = 4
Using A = 2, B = 2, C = 4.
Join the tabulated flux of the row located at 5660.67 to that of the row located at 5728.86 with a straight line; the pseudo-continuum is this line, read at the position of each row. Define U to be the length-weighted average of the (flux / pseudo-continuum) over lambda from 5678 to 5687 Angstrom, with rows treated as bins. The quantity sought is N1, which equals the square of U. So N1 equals 1.10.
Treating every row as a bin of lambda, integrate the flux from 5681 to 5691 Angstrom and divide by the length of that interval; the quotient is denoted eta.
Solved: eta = 62.4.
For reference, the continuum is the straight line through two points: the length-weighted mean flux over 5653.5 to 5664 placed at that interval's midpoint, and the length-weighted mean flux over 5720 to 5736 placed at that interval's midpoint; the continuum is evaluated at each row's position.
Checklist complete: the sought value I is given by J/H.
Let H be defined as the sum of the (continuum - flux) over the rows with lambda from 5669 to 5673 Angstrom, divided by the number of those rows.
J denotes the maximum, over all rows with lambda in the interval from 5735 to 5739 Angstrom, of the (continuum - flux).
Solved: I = -0.9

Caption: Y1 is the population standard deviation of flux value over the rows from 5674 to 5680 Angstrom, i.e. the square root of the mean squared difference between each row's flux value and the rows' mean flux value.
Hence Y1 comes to 3.6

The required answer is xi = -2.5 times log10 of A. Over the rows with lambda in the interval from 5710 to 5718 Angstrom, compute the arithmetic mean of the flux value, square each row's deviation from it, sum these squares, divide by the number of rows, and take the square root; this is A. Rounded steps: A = 4.7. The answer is -1.7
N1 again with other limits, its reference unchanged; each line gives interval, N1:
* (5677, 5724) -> 1.08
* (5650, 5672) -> 1.16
